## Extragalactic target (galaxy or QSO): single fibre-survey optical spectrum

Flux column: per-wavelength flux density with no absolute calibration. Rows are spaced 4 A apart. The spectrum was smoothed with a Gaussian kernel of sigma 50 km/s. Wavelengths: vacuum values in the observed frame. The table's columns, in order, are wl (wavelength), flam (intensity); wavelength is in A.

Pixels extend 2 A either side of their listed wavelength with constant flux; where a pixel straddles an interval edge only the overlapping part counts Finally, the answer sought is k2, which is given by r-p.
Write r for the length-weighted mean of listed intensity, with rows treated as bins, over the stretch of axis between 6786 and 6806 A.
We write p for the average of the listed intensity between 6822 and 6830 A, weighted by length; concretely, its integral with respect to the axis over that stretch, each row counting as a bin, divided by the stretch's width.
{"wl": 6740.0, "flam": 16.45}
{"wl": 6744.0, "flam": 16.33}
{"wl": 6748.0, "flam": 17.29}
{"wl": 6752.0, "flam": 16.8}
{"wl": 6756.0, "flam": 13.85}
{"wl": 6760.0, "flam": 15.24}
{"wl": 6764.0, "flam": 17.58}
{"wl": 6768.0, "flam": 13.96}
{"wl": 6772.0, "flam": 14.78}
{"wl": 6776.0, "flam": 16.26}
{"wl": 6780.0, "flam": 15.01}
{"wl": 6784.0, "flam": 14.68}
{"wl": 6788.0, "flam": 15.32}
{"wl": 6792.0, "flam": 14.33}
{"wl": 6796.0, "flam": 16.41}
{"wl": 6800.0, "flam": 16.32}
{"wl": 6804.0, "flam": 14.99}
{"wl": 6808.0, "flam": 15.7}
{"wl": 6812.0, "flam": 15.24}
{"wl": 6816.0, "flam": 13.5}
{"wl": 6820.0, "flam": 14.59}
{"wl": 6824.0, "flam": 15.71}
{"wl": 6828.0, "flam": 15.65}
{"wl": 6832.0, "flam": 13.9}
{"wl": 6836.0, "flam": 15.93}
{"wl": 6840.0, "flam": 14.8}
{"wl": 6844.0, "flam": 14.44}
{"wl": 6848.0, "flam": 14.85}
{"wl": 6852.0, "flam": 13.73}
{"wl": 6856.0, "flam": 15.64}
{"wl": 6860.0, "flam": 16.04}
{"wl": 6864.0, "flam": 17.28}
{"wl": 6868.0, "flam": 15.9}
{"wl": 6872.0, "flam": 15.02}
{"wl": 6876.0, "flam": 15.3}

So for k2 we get -0.2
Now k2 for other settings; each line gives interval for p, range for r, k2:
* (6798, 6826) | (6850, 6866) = 0.5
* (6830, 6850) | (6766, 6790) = 0.2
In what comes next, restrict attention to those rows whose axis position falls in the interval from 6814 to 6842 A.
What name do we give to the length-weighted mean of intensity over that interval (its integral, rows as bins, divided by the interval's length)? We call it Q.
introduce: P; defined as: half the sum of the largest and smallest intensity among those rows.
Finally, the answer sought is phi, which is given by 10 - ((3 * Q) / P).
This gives 6.97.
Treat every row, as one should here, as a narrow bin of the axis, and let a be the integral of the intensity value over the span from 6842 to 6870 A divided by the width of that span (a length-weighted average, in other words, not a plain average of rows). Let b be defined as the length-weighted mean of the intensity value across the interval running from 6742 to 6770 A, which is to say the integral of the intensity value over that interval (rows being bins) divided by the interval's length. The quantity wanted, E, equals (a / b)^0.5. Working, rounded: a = 15.41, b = 15.9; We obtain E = 0.986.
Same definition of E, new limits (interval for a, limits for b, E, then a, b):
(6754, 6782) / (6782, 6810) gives 0.995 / 15.24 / 15.4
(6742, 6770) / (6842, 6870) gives 1.015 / 15.86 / 15.4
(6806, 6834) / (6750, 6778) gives 0.981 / 14.90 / 15.5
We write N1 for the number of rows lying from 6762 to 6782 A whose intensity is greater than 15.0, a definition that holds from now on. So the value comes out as 3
